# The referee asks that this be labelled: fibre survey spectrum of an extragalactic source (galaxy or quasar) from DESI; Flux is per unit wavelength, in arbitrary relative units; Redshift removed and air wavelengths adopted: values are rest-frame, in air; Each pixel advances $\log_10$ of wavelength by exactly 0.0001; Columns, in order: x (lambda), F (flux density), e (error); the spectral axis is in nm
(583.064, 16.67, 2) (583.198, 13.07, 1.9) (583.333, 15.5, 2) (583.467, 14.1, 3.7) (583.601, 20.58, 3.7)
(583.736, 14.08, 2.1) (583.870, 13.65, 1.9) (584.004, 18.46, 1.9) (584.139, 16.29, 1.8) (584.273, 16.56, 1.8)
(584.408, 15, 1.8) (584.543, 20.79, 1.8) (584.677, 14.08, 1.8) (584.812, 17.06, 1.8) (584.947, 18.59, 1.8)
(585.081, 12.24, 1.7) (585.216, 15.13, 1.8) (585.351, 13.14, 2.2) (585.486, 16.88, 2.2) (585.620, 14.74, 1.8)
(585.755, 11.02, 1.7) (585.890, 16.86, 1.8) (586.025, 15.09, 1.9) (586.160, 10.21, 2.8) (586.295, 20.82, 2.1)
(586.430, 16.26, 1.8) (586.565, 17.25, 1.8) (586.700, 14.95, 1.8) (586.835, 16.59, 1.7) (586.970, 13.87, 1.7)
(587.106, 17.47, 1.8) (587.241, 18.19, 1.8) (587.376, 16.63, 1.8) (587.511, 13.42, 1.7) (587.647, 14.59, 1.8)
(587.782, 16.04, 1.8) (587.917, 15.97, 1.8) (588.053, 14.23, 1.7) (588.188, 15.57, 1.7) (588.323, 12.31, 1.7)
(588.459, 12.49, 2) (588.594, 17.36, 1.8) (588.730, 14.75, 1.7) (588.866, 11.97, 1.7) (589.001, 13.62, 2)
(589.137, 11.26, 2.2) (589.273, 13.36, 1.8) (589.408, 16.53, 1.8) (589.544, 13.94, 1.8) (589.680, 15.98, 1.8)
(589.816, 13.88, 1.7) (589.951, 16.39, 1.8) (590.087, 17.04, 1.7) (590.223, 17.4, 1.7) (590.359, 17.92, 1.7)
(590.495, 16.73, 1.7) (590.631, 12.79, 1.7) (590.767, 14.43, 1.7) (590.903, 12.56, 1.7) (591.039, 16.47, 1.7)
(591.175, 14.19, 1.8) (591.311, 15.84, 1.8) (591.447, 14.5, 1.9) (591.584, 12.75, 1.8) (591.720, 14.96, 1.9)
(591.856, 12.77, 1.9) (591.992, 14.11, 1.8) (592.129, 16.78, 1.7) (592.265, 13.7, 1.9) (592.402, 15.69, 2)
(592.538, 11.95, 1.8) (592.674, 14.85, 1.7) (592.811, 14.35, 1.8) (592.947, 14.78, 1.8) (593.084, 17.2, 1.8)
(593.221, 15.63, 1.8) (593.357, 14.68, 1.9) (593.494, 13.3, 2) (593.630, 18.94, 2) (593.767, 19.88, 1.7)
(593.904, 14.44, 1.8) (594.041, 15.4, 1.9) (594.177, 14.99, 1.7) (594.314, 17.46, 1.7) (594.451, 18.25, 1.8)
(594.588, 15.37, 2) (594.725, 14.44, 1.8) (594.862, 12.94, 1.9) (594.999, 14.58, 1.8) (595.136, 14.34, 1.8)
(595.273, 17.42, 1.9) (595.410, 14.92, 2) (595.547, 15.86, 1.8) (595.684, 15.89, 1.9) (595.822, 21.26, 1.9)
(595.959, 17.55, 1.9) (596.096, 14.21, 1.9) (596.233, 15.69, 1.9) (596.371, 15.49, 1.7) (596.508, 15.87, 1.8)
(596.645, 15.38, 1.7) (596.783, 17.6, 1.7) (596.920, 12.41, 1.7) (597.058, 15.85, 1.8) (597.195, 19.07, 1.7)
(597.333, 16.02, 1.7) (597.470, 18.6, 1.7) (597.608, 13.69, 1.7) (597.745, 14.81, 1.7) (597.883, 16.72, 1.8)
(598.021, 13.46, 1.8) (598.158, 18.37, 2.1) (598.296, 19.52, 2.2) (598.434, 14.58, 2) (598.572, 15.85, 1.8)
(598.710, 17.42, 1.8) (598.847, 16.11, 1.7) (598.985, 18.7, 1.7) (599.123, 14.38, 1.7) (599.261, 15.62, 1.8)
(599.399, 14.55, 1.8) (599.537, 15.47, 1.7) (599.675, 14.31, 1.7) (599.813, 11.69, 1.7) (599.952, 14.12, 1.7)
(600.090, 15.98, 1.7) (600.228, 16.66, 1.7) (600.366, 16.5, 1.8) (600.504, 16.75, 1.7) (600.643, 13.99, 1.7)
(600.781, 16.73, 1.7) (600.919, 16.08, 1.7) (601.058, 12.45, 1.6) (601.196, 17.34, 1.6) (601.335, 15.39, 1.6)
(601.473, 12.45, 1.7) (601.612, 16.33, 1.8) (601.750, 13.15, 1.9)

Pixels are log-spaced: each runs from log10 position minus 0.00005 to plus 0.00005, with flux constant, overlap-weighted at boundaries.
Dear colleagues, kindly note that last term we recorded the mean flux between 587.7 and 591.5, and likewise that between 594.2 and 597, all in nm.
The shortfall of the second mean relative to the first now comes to -1.0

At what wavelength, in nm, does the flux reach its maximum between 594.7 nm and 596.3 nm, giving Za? 595.822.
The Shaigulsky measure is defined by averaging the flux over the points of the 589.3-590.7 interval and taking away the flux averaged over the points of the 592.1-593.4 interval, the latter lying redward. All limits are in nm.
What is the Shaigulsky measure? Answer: 0.9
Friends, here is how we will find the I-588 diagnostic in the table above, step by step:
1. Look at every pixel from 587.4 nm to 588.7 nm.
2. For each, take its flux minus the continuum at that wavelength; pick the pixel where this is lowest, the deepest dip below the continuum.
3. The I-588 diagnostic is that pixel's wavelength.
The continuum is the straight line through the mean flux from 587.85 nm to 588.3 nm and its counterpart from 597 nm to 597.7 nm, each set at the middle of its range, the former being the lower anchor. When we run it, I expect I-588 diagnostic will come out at 588.323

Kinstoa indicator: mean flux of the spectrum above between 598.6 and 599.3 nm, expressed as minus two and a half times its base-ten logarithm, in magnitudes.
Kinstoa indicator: -3.04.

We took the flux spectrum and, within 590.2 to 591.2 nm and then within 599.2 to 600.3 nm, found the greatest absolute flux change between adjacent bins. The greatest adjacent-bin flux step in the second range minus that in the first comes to -1.3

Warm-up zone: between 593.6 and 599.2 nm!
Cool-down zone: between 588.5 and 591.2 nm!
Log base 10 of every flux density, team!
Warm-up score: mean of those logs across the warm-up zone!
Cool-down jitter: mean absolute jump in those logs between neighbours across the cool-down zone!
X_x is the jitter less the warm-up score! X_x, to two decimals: -1.14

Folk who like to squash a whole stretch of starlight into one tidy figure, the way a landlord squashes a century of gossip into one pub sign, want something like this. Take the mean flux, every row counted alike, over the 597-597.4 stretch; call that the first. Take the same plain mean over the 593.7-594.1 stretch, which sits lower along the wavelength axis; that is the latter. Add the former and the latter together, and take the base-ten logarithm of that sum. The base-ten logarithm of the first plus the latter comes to 1.53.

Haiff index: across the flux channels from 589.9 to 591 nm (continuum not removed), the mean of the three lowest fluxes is 13.3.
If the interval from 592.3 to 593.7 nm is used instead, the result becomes 13.2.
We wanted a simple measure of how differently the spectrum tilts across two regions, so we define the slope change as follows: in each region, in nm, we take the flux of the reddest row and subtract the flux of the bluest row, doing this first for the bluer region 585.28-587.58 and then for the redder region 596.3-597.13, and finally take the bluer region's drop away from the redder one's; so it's 0.1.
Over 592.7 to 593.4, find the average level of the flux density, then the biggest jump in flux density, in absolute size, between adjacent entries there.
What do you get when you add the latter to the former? 17.7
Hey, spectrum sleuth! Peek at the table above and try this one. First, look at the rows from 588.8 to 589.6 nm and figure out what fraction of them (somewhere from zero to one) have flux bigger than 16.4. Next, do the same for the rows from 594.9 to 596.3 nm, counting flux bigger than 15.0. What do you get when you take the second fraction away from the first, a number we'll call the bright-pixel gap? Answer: -0.43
